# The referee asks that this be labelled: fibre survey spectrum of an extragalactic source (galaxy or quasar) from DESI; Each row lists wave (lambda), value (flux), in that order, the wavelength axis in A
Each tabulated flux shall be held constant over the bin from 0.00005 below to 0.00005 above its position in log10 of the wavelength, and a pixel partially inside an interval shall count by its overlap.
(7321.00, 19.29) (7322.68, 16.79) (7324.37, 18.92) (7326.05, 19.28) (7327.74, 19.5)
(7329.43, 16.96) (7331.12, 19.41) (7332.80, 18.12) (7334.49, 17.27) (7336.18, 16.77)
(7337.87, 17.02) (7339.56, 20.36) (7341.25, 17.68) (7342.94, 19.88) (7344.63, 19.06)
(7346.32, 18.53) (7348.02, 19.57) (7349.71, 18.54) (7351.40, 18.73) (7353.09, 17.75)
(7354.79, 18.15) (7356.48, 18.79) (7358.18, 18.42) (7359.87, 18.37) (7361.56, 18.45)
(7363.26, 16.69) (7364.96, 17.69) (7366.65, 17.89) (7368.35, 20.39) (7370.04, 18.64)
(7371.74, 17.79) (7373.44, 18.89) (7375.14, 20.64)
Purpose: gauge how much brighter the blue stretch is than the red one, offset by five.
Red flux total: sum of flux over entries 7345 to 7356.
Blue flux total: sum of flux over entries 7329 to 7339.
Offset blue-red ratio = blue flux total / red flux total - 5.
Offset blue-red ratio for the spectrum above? -4.05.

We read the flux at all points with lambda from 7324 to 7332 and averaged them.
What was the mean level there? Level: 18.8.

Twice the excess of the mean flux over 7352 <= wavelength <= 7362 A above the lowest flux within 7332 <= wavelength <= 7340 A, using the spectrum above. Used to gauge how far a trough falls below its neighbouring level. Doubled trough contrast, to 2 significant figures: 3.1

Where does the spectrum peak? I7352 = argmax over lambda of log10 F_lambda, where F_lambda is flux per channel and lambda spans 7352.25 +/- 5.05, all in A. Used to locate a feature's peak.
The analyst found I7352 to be 7348.02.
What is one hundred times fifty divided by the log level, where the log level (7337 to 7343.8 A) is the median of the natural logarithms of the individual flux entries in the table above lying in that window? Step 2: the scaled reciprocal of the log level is 1706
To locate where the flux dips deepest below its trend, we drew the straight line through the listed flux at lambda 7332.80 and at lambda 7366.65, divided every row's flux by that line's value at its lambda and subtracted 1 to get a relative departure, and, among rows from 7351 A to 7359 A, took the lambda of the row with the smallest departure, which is 7353.09 A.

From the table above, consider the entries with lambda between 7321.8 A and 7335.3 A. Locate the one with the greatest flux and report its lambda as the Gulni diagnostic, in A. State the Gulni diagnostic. 7327.74 A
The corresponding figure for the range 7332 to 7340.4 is 7339.56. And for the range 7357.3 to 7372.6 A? 7368.35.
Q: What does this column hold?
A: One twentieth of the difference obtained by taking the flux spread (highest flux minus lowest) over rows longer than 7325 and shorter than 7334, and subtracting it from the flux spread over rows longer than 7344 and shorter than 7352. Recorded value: -0.075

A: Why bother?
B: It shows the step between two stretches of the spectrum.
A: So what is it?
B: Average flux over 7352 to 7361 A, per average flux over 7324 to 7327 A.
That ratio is 0.96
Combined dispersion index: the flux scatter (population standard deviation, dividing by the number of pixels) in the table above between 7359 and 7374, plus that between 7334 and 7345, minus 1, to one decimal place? 1.3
